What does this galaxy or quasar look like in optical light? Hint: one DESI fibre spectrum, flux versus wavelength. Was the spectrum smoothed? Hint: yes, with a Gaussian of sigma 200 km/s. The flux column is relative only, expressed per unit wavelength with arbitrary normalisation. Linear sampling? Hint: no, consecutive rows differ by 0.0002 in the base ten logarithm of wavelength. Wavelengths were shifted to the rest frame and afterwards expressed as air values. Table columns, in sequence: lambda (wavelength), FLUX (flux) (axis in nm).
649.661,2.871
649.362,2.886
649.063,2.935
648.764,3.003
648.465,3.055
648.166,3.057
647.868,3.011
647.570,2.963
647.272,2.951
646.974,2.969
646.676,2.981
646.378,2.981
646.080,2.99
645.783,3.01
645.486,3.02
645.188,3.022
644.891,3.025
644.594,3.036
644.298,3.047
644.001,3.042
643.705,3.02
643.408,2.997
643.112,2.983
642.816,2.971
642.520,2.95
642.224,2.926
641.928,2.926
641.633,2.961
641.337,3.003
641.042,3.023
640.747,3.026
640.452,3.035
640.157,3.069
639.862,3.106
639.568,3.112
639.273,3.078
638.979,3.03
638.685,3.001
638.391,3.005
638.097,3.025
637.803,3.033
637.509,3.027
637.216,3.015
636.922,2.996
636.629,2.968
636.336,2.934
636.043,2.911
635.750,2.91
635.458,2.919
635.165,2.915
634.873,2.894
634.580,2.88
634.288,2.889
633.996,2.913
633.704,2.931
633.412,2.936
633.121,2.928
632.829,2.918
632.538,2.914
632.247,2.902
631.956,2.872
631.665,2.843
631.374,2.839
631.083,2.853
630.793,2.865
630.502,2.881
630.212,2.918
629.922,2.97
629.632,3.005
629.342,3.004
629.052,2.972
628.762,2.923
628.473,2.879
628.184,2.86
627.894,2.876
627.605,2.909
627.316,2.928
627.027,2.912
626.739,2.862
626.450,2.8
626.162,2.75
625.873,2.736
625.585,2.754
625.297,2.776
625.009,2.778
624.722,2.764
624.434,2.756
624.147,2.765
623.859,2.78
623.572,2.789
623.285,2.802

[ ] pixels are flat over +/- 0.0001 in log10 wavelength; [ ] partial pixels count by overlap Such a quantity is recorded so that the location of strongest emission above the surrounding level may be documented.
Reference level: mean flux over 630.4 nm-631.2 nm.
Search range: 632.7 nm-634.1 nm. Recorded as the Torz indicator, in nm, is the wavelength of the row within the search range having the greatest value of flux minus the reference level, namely 633.412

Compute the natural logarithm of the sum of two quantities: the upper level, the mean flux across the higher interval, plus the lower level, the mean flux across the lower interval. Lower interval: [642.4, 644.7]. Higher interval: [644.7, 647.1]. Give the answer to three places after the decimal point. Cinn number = 1.793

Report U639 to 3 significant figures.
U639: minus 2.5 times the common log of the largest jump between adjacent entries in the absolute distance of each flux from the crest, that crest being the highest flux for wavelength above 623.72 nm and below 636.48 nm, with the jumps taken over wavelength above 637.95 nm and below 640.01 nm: 3.30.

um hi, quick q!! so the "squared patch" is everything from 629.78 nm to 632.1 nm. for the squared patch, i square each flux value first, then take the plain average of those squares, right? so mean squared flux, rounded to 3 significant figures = 8.30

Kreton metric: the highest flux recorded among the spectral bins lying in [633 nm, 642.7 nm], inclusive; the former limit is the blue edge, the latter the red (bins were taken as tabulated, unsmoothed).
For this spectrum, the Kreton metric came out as 3.112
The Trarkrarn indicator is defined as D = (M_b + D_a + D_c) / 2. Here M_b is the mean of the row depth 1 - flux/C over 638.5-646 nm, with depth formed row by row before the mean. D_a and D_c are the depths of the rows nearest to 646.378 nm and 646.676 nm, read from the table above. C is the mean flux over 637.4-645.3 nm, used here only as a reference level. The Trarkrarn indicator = 0.012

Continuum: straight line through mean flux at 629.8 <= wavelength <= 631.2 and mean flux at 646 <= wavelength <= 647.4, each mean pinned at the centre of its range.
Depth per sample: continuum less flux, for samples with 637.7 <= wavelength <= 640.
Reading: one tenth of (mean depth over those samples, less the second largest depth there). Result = -0.0042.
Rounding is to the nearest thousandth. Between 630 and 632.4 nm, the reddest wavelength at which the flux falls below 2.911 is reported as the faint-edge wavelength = 632.247 nm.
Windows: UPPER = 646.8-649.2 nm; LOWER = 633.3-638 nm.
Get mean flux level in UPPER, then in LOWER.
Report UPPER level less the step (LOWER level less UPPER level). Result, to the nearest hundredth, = 3.04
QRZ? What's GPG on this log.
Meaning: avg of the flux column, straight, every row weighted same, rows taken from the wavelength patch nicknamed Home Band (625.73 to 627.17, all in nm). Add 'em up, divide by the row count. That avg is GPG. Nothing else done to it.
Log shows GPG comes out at 2.81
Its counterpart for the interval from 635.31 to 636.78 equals 2.93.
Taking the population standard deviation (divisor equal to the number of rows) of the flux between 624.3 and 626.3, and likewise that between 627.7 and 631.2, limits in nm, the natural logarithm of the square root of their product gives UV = -3.6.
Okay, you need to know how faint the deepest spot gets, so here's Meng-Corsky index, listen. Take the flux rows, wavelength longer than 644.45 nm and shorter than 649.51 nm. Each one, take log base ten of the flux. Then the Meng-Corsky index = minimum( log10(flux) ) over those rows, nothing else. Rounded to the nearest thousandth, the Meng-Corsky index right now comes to 0.460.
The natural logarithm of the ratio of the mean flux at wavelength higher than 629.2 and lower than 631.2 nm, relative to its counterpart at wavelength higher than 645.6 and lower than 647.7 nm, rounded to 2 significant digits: -0.017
